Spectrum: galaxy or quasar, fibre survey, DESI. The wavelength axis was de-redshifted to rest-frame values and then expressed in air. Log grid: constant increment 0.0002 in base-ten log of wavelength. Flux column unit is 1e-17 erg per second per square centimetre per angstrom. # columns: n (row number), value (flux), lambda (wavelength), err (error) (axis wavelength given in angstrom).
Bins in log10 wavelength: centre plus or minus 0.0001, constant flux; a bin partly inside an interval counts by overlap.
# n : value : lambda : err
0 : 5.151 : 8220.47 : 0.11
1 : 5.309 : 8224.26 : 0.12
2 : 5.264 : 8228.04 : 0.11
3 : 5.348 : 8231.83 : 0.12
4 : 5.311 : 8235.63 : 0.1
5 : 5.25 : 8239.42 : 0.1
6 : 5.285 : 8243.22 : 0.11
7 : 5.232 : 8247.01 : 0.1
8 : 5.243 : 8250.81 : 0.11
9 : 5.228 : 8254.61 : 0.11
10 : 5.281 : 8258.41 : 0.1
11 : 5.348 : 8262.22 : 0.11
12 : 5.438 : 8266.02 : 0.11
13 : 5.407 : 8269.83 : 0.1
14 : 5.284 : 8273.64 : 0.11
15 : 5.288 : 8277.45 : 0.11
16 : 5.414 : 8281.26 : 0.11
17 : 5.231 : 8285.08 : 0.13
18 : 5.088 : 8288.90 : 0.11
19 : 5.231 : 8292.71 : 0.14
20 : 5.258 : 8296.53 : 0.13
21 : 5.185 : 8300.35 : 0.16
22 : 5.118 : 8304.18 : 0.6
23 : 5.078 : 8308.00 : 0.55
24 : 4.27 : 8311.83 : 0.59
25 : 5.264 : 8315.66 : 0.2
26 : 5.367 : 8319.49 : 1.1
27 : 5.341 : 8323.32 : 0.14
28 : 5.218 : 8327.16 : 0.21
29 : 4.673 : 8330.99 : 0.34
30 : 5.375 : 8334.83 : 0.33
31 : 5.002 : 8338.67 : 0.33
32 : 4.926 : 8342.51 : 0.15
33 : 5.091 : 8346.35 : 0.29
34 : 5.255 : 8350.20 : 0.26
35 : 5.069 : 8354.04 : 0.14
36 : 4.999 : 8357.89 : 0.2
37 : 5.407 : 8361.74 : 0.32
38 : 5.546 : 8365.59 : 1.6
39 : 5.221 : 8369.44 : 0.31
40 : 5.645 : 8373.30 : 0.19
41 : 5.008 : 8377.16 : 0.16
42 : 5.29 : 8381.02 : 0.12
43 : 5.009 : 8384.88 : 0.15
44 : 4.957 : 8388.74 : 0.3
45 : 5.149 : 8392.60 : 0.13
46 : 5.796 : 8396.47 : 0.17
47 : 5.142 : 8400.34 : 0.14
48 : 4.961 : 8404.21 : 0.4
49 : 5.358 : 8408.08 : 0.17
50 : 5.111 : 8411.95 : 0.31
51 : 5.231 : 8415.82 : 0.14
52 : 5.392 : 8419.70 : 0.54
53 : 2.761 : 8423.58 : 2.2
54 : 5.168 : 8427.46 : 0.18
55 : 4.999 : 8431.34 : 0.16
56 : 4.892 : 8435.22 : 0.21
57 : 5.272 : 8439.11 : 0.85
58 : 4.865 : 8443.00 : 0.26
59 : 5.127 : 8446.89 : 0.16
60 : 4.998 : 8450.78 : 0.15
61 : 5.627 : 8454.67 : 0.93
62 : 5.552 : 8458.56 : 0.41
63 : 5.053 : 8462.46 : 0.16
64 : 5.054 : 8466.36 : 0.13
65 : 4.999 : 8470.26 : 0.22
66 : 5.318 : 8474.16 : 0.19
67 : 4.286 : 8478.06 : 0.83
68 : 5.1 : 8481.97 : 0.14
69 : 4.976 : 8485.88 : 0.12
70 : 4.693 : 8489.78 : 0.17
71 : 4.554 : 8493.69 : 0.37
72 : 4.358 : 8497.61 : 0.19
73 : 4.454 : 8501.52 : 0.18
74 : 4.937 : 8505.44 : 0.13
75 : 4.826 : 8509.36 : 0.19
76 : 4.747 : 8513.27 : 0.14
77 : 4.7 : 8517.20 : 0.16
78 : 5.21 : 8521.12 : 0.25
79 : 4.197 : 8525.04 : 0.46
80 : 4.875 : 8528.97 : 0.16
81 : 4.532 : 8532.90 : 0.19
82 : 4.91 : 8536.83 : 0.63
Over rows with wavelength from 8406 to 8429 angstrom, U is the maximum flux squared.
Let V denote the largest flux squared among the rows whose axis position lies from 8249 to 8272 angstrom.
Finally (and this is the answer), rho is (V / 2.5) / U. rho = 0.407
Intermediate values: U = 29.1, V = 29.6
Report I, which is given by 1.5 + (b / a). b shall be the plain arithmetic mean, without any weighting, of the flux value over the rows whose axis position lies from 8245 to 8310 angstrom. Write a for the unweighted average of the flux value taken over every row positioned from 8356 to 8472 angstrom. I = 2.527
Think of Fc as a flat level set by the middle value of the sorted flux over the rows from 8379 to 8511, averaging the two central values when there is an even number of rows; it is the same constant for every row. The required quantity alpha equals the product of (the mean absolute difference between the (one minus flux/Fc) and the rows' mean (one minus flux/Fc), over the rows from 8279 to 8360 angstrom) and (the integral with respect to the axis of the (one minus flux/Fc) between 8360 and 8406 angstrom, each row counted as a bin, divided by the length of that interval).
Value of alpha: -0.0016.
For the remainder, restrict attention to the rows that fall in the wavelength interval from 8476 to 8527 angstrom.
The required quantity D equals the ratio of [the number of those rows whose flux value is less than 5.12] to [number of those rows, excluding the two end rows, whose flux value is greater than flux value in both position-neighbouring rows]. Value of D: 4.0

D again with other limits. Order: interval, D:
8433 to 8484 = 1.6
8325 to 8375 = 2.0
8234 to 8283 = 0.0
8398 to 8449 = 1.5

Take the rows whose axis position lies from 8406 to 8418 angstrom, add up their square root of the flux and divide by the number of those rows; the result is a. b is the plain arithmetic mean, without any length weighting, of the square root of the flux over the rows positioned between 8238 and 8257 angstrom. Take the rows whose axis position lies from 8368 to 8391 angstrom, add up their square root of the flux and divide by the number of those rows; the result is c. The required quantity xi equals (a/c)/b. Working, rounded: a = 2.288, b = 2.29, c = 2.28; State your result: 0.439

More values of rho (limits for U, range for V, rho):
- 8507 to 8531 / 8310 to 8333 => 0.424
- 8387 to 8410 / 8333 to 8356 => 0.344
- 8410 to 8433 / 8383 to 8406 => 0.462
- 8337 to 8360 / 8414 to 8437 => 0.421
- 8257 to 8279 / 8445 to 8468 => 0.428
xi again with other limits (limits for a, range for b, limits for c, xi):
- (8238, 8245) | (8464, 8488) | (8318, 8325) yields 0.446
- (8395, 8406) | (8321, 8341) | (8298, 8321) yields 0.453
